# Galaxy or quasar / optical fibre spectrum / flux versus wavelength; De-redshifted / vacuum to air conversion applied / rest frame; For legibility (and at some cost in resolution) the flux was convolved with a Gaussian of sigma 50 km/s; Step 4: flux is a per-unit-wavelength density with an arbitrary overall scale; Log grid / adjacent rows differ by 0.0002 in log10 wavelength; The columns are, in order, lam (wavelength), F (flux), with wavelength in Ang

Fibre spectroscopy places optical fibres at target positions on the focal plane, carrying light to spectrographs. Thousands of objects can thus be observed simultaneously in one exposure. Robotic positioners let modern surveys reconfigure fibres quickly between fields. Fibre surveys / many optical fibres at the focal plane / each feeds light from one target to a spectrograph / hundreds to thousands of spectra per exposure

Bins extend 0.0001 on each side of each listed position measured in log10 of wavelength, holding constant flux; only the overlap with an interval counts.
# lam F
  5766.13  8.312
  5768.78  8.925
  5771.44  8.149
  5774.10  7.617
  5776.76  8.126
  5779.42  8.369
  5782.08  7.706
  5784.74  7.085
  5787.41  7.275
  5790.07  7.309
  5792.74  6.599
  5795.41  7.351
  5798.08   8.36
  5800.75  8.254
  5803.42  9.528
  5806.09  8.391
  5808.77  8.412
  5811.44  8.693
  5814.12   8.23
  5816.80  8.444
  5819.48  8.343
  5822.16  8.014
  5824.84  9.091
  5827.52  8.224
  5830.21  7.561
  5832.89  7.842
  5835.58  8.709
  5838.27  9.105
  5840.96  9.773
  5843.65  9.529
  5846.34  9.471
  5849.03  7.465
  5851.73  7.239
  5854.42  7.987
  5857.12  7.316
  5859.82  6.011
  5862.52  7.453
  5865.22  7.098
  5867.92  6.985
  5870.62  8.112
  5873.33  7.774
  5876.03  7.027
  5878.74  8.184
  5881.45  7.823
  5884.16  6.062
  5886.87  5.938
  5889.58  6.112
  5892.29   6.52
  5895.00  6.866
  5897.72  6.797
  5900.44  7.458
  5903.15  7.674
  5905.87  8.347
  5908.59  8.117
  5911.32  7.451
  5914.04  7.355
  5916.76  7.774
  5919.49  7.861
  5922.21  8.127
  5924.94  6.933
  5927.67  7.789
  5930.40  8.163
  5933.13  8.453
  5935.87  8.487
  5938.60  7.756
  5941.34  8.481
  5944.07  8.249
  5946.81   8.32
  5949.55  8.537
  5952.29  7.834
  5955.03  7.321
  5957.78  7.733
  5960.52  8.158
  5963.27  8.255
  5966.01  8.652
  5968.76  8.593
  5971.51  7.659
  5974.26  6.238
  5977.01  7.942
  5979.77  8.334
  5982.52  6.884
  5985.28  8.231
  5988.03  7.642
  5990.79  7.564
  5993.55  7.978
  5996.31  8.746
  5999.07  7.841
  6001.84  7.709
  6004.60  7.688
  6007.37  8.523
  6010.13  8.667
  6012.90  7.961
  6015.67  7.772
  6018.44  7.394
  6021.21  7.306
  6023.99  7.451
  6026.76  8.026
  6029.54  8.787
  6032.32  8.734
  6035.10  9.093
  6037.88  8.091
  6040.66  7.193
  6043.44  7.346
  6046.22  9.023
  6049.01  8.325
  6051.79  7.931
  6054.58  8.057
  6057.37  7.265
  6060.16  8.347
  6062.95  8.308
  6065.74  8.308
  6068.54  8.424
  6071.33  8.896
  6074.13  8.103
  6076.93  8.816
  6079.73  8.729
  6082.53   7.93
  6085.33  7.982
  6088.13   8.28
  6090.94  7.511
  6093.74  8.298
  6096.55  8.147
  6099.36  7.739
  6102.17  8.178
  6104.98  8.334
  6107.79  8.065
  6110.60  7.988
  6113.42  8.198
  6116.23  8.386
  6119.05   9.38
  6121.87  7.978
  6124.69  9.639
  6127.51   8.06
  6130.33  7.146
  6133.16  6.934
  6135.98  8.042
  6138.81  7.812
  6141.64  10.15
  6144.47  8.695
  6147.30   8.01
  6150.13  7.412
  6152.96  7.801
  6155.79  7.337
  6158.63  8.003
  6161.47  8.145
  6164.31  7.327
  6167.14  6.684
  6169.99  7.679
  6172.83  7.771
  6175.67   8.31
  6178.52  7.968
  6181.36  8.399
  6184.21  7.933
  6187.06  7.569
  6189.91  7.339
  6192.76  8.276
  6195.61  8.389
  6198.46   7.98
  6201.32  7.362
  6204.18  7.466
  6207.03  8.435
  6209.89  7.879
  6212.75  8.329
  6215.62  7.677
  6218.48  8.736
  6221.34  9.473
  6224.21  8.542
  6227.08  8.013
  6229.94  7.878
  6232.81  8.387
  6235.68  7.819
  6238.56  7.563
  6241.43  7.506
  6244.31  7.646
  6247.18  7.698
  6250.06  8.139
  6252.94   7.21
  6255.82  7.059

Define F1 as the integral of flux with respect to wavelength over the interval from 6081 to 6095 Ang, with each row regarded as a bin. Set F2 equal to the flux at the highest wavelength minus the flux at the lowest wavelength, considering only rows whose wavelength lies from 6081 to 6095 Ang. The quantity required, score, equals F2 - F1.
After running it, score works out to -112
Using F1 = 112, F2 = 0.4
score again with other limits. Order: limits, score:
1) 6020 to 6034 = -112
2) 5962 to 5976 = -112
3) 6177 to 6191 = -111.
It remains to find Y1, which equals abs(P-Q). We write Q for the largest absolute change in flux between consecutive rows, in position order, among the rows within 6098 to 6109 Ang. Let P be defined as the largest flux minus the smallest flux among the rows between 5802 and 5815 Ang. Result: 0.9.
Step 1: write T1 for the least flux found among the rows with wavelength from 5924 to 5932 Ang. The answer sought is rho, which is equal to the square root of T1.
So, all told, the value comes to 2.63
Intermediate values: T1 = 6.933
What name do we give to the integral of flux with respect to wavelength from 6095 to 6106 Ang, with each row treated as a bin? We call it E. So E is 89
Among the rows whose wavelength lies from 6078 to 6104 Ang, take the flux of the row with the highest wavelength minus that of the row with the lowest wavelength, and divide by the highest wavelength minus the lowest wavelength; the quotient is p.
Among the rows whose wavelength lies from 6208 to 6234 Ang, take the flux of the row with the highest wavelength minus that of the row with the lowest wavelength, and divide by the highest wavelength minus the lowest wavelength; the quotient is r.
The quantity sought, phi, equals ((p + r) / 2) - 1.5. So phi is -1.50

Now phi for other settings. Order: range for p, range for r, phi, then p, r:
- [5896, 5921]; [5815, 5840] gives -1.46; 0.05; 0.031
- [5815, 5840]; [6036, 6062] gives -1.48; 0.03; 0.011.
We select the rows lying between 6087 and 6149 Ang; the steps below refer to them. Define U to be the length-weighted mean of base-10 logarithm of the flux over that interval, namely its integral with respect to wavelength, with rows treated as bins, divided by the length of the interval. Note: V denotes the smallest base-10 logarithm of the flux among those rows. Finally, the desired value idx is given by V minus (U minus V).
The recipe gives 0.77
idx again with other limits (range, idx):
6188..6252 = 0.83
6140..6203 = 0.75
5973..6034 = 0.69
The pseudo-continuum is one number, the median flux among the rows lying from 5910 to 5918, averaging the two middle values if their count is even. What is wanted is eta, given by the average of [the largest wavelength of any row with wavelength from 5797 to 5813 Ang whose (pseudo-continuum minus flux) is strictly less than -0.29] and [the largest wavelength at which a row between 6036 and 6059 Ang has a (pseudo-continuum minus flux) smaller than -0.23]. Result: 5933.0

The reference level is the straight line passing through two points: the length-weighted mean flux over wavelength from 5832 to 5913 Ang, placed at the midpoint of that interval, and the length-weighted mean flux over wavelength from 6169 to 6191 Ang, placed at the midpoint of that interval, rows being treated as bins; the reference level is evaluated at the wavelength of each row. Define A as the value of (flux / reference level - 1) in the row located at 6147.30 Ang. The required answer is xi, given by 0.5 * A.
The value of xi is 0.01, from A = 0.02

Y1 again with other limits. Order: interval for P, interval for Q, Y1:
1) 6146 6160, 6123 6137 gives 0.9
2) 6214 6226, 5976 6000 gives 0.3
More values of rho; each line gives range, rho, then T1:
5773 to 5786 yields 2.66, 7.085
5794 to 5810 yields 2.71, 7.351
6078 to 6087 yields 2.82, 7.93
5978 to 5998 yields 2.62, 6.884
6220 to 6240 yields 2.75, 7.563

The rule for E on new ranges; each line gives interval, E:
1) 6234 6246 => 92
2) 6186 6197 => 87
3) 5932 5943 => 91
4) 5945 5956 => 88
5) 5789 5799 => 74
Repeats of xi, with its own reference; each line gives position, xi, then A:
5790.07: -0.01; -0.03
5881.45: 0.01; 0.03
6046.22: 0.08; 0.16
